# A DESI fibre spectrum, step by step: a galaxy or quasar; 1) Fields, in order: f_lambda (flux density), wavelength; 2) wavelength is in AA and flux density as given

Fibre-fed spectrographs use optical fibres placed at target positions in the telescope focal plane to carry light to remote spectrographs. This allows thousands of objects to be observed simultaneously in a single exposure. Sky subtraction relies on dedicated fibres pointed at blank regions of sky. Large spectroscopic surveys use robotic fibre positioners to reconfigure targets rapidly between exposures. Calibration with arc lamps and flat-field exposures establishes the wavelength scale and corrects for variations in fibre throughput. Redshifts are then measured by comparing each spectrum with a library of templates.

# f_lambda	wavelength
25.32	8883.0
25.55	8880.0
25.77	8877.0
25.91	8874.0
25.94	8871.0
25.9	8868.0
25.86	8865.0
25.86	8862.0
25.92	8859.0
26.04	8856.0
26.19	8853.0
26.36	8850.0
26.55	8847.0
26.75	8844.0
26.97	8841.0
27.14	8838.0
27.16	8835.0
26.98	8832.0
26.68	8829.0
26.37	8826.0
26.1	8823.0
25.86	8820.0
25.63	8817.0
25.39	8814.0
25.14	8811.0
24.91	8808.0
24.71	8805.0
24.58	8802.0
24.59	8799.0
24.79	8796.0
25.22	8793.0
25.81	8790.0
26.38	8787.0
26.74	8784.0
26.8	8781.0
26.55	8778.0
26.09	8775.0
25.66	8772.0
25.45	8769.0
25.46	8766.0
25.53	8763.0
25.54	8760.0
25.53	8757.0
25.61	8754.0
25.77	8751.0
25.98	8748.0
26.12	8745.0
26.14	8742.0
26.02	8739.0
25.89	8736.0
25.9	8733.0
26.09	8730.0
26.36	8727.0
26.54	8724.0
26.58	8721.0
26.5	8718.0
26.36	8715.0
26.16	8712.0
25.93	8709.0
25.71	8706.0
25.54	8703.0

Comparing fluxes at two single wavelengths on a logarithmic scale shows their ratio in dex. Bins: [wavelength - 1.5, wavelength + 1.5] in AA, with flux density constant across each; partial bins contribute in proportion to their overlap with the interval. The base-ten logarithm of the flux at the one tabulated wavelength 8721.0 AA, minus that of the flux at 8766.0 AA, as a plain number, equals 0.019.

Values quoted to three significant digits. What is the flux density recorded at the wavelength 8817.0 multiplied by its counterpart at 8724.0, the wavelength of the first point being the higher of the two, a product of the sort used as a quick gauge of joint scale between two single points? 680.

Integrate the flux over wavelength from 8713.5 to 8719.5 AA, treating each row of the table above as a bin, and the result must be 159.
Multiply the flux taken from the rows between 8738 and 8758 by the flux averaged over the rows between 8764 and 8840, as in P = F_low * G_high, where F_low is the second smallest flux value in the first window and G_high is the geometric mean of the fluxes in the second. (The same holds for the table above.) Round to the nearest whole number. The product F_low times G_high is 662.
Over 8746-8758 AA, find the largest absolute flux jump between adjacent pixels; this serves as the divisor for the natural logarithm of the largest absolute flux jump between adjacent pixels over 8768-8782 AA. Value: -4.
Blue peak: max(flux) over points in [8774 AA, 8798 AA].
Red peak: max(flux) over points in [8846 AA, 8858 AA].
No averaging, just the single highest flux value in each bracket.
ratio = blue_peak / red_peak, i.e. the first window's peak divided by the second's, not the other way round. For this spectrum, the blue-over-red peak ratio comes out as 1.01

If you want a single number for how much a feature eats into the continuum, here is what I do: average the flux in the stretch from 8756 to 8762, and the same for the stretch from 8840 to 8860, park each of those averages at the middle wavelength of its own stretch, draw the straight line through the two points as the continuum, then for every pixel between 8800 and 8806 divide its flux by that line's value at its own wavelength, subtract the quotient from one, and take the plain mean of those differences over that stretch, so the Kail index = 0.051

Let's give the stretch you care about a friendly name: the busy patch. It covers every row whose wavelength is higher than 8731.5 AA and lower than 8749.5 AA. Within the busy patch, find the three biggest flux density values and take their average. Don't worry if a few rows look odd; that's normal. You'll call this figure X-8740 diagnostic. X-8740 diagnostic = 26.1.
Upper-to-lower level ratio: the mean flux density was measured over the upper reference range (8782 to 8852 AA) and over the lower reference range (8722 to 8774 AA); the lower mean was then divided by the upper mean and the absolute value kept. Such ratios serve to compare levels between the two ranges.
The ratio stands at 0.997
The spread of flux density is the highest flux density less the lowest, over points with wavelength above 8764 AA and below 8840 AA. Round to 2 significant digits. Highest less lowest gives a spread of 2.6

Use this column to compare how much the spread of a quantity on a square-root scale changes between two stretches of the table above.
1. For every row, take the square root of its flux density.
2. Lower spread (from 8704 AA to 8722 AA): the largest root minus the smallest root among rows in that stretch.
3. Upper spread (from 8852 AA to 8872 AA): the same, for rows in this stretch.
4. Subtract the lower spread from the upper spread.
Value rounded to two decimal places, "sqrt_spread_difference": -0.05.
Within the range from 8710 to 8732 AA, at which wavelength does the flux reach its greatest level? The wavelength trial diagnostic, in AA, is 8721.0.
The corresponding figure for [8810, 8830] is 8829.0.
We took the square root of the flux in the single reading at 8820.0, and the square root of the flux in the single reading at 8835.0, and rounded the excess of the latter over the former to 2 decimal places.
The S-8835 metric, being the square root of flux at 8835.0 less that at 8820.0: 0.13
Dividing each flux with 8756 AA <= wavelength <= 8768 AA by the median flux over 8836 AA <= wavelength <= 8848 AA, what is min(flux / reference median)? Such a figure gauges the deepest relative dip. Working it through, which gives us 0.948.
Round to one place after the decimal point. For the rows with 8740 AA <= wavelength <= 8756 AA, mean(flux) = 25.9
